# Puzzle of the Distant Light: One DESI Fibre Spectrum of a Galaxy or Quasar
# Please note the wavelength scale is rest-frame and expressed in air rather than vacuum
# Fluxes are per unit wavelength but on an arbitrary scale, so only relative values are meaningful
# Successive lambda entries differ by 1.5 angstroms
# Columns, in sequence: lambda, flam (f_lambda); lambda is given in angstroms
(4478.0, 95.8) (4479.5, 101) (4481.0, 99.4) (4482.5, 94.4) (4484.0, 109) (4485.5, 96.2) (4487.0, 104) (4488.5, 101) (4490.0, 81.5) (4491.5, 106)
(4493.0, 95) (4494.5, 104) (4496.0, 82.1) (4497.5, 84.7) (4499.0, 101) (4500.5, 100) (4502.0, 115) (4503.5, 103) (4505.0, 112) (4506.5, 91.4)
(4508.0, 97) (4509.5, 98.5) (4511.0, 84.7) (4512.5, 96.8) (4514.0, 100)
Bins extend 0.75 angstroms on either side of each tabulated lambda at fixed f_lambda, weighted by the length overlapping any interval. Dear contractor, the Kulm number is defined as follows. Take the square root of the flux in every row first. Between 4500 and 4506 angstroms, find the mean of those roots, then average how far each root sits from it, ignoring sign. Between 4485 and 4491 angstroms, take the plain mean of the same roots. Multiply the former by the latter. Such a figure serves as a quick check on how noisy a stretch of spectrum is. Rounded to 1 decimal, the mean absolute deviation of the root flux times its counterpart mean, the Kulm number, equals 2.8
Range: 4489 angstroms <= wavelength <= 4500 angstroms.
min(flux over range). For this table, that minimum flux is 81.5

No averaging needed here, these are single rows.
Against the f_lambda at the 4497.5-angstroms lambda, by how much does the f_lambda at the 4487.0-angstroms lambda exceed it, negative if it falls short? 19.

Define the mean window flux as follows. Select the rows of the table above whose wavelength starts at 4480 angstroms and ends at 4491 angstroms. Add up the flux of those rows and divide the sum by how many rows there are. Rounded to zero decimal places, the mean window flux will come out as 98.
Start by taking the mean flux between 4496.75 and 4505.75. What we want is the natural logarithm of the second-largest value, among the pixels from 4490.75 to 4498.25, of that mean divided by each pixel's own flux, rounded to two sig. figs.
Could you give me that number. 0.19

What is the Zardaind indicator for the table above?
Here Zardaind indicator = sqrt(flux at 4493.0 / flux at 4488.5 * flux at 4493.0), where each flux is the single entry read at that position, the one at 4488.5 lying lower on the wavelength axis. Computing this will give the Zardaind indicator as 9.45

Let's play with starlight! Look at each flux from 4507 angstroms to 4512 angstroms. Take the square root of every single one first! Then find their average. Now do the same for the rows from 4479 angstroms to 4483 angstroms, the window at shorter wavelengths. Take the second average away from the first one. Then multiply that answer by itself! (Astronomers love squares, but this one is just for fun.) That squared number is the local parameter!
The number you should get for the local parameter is 0.06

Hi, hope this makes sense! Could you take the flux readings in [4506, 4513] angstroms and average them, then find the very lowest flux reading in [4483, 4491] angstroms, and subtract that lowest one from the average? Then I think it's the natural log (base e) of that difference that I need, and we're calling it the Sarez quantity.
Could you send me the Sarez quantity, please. 2.5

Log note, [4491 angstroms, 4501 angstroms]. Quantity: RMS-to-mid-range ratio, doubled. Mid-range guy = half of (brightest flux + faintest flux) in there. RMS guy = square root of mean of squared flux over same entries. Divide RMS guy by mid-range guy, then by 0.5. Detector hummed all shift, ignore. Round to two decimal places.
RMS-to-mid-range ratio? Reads 2.05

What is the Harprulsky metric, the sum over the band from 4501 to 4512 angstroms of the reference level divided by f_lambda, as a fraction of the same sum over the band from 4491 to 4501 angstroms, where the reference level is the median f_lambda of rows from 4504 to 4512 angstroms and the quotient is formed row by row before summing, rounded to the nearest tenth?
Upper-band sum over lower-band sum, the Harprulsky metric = 1.0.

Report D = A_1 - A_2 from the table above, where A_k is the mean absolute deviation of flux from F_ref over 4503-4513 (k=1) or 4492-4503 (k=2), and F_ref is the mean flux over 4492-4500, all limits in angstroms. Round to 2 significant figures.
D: -2.4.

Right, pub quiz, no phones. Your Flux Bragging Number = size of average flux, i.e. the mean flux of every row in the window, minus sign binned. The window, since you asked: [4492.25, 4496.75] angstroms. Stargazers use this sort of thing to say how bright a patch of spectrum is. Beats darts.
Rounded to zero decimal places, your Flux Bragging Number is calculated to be 94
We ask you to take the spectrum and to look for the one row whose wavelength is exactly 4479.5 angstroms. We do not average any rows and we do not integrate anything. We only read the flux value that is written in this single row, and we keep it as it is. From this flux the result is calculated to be 101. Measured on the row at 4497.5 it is 84.7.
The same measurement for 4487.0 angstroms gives 104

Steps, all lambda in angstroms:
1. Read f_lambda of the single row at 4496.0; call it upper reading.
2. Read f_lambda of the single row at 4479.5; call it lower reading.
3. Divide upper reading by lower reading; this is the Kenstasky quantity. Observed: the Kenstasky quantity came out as 0.81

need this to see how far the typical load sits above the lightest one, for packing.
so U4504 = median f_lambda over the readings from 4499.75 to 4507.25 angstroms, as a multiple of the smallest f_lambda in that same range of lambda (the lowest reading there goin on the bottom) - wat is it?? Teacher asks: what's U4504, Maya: 1.13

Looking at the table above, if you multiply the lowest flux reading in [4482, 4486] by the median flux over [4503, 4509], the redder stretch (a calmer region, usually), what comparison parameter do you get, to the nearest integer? 9440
